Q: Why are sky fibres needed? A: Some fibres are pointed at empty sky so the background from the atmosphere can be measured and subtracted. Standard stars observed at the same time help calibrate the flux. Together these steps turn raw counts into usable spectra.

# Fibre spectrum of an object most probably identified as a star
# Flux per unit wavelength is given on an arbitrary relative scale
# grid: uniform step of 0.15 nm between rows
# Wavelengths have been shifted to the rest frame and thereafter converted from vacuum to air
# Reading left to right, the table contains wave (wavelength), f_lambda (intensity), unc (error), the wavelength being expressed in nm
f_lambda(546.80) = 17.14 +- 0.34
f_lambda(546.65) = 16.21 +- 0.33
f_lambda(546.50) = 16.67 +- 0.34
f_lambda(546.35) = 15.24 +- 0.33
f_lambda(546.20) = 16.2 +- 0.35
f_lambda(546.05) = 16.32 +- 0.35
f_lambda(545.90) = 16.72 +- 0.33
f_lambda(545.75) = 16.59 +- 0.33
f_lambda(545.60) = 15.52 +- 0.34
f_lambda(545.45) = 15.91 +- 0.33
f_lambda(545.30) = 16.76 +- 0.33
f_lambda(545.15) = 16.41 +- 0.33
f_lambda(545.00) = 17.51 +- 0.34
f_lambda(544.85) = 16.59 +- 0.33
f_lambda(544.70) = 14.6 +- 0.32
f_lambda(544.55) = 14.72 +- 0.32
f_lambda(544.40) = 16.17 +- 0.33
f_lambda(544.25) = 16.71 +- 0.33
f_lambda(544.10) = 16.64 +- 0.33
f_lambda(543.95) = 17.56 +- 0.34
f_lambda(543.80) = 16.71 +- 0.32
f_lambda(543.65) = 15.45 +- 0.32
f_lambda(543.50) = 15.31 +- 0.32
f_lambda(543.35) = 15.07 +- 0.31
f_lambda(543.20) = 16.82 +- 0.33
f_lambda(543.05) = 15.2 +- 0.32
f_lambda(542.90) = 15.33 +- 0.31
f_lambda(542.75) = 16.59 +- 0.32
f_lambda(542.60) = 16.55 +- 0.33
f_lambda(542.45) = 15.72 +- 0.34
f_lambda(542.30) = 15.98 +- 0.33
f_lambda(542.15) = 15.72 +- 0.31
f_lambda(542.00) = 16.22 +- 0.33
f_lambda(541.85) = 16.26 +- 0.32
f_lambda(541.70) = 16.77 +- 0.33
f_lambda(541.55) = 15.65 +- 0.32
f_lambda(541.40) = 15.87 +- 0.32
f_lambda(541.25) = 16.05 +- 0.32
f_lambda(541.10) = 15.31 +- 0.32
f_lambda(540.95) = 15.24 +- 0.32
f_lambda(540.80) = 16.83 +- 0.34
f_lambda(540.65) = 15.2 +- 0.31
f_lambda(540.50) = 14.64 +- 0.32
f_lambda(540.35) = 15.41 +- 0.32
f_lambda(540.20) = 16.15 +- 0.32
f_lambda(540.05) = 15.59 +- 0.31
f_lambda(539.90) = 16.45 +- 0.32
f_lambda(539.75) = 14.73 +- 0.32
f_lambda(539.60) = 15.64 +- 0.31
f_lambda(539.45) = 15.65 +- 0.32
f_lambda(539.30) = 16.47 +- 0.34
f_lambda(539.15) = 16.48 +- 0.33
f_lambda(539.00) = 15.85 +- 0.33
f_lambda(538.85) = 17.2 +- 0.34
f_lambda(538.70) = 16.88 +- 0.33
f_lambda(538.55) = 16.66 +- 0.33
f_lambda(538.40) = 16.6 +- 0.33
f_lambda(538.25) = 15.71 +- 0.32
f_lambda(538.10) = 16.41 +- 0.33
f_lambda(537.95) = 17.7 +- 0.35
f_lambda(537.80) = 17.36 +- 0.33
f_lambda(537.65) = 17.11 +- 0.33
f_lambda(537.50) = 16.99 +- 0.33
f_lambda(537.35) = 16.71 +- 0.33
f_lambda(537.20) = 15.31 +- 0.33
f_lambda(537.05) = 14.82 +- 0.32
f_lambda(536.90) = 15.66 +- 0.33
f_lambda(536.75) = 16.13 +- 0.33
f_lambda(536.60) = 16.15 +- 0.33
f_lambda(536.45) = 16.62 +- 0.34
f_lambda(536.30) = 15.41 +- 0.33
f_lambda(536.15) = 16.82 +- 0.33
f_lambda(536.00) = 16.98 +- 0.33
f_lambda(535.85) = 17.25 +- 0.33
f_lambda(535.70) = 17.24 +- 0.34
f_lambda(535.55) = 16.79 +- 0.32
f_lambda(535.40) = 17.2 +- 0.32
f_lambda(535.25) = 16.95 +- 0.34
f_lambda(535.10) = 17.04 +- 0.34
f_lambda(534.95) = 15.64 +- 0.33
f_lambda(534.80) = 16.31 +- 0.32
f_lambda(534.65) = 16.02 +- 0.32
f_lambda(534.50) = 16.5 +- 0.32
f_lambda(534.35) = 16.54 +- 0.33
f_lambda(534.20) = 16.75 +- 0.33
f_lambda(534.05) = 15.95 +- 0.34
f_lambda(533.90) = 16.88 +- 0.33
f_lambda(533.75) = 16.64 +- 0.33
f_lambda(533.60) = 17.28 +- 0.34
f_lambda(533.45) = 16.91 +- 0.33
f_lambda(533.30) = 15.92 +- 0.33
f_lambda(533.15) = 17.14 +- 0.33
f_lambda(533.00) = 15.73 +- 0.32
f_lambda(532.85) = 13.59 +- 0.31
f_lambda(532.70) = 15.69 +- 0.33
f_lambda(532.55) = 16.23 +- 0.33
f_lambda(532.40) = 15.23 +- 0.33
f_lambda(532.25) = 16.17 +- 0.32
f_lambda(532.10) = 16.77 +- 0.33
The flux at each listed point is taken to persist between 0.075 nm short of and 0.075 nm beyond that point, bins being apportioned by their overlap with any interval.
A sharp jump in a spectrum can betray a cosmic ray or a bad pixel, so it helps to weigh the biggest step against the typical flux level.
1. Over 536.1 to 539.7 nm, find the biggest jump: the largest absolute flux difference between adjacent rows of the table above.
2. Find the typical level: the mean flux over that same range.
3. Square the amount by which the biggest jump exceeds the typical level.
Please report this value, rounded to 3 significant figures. 223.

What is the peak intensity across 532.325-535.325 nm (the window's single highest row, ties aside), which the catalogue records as 17.28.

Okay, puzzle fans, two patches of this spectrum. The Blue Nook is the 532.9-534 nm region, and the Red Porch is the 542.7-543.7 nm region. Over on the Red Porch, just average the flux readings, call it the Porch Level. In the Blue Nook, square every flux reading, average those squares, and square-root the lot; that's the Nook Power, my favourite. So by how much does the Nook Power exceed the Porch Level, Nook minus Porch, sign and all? 1.0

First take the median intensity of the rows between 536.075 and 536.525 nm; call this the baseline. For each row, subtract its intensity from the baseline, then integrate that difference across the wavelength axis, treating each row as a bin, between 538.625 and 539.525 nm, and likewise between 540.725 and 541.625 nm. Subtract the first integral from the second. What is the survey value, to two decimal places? 0.54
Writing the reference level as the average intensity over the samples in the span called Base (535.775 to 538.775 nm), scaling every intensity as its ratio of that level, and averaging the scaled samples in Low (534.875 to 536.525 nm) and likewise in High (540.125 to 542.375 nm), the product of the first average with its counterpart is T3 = 0.976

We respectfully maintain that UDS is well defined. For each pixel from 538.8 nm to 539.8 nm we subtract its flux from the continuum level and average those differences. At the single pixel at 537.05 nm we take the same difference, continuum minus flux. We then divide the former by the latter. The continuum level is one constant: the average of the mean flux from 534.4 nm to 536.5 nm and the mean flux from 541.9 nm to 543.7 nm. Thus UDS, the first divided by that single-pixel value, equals 0.16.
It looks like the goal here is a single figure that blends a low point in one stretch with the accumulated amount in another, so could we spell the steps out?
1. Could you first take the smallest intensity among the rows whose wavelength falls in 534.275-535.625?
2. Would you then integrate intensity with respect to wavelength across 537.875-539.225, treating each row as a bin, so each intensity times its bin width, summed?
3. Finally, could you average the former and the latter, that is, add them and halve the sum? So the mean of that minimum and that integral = 19.03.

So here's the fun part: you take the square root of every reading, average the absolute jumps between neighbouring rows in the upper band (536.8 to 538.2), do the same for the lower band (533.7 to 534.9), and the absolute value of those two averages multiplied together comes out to 0.0041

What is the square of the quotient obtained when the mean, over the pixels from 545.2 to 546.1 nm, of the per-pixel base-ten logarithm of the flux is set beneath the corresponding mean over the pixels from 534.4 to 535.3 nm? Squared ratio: 1.00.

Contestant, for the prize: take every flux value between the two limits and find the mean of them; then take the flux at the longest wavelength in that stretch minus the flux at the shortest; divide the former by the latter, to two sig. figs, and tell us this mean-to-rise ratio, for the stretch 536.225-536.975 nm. 64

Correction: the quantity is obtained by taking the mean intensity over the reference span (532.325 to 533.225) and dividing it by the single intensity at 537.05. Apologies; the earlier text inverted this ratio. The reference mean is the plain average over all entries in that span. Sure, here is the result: 1.05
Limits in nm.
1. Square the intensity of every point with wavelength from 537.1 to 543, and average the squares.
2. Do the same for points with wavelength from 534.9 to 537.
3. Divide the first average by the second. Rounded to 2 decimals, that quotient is 0.95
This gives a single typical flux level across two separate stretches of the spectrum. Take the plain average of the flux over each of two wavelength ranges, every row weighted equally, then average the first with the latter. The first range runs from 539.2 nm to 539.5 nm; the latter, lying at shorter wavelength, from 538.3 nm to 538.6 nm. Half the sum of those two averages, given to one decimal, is 16.3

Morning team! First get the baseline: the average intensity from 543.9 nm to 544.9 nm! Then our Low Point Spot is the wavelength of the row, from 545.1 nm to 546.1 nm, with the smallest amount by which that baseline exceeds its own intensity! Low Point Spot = 545.30 nm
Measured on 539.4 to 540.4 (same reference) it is 539.90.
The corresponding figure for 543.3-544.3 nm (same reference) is 543.95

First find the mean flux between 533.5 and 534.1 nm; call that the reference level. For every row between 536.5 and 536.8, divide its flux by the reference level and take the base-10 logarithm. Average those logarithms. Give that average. -0.014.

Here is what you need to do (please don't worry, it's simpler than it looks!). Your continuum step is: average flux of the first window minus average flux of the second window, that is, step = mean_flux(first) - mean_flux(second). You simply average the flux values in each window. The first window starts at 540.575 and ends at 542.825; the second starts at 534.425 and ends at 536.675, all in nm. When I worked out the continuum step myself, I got -0.6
